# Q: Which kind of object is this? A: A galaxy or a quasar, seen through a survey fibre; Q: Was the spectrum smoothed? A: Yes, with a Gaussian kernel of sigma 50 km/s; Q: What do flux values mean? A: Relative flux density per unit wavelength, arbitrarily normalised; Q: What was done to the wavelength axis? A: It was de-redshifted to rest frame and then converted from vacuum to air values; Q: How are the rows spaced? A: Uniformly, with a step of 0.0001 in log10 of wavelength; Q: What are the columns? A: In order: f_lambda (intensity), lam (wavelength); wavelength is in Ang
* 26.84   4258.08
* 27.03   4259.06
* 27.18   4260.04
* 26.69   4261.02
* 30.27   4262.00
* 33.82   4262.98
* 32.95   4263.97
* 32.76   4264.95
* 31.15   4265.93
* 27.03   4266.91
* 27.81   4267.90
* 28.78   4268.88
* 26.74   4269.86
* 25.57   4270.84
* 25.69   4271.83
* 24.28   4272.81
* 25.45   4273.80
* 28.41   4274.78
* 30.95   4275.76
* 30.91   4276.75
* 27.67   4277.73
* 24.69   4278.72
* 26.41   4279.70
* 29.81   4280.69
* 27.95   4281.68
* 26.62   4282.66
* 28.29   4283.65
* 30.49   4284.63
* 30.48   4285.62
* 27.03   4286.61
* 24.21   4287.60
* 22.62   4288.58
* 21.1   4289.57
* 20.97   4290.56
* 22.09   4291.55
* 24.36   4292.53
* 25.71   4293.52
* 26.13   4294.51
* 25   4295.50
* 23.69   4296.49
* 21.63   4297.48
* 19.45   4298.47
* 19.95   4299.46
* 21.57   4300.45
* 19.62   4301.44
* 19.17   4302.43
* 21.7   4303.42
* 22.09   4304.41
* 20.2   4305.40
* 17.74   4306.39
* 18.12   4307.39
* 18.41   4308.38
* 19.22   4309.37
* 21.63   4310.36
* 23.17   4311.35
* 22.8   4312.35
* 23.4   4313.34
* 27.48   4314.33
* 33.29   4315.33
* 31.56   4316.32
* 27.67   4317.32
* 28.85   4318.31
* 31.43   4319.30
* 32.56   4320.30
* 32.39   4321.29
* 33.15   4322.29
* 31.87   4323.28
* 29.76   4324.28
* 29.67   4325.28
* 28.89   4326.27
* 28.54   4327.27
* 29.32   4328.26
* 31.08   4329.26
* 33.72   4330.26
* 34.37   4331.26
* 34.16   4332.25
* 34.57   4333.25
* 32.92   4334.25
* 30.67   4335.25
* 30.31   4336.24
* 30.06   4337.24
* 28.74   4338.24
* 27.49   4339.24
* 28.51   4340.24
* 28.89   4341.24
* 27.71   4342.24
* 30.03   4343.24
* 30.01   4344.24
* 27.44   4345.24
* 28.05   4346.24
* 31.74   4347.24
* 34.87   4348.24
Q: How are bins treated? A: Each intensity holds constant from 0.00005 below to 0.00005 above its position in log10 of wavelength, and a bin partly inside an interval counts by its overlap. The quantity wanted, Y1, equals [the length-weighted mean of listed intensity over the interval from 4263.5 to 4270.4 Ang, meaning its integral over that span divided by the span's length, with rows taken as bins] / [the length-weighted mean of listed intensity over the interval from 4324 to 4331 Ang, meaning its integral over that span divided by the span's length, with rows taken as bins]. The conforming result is 0.98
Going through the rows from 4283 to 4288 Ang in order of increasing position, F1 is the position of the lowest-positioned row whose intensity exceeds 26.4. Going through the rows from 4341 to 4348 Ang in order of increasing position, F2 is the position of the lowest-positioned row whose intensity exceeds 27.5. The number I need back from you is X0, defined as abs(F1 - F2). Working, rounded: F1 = 4283.65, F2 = 4341.24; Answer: 57.6 Ang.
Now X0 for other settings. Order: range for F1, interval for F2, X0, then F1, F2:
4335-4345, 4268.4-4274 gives 66.4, 4335.25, 4268.88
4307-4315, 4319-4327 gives 5.0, 4314.33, 4319.30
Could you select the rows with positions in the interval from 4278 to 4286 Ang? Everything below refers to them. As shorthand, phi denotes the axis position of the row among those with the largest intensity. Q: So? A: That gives 4284.63 Ang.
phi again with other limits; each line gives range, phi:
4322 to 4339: 4333.25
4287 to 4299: 4294.51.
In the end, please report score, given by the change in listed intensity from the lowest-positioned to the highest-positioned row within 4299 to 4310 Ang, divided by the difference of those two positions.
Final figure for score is -0.07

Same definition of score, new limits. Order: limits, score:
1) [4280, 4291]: -0.90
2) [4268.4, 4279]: -0.42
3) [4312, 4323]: 1.04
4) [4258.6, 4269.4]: 0.18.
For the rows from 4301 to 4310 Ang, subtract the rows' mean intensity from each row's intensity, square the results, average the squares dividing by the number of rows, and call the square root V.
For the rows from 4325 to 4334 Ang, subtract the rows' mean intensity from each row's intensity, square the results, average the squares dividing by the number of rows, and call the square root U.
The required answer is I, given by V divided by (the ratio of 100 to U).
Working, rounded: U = 2.4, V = 1.4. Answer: 0.035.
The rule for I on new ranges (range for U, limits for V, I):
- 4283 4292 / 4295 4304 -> 0.069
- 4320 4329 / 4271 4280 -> 0.040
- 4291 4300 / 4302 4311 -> 0.036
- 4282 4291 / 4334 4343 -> 0.056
